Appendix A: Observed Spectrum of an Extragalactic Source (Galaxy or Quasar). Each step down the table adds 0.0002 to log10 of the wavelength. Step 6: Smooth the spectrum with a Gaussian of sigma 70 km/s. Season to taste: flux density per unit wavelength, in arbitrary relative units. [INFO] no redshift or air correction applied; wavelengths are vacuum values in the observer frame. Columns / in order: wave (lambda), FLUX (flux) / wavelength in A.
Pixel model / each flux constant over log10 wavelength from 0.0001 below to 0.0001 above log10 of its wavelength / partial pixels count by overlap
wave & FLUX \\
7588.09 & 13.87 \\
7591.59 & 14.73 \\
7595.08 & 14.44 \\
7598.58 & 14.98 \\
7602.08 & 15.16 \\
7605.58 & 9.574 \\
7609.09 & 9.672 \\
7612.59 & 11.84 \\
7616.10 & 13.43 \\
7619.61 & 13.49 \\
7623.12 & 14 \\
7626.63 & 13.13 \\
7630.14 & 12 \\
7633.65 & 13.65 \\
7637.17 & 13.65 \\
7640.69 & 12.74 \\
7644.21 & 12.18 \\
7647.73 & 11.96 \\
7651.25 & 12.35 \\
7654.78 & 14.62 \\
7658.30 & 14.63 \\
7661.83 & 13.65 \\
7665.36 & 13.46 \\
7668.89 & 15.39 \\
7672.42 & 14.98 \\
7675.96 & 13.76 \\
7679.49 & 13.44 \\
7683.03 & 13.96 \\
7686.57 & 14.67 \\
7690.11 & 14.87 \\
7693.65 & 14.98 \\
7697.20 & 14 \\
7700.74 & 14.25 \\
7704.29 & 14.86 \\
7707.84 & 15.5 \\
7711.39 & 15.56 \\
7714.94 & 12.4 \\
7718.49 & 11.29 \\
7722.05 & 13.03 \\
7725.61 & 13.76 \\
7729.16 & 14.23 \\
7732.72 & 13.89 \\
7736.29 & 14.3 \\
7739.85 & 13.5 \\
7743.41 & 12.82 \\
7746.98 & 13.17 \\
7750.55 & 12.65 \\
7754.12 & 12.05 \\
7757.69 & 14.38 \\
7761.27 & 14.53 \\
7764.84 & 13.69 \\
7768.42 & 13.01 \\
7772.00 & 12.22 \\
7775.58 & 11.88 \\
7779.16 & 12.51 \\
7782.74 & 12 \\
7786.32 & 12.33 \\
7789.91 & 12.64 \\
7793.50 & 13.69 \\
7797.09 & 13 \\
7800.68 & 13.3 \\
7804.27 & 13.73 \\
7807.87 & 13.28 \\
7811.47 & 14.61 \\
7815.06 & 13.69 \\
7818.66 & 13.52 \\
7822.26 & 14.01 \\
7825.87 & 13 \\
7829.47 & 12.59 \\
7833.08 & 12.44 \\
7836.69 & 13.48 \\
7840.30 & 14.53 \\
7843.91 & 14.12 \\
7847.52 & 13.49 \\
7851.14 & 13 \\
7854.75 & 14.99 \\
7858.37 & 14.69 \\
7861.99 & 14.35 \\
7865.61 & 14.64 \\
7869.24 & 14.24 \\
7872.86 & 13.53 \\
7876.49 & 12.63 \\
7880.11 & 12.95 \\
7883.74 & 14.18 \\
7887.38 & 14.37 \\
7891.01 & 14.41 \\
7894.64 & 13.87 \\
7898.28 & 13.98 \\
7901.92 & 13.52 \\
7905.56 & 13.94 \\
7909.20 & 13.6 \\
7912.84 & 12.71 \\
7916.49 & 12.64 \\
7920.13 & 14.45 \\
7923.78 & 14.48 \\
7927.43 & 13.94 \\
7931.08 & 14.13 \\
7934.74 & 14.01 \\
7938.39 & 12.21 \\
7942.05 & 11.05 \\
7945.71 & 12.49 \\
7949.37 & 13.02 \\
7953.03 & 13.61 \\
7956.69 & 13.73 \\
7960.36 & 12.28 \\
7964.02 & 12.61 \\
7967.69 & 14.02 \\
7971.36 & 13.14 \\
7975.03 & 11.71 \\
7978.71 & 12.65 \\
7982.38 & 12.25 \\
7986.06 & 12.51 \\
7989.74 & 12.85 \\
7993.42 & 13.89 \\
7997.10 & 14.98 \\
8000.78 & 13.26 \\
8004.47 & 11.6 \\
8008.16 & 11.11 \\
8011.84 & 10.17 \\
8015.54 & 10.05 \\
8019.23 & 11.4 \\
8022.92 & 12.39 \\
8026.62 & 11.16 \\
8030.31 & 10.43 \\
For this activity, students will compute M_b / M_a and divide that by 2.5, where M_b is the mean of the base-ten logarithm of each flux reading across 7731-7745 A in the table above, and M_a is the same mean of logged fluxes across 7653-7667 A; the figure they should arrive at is 0.395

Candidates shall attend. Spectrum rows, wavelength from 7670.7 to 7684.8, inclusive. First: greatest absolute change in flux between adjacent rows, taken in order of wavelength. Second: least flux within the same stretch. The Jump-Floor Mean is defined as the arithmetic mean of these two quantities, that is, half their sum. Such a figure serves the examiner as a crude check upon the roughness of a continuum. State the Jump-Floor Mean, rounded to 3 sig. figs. 7.33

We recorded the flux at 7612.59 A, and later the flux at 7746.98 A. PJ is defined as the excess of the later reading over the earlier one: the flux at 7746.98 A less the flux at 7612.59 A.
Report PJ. 1.3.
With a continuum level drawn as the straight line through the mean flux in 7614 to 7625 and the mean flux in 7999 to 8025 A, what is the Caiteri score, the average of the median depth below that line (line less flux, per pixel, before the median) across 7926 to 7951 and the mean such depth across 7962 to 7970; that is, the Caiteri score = -1.44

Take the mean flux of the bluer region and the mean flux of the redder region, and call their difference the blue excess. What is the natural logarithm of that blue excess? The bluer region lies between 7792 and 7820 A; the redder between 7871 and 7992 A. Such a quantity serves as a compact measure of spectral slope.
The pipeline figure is -1.1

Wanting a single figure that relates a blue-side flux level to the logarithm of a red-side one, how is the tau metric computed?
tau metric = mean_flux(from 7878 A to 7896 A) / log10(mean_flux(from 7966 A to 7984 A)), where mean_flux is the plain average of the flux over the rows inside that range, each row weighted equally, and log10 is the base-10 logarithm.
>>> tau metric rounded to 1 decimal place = 12.6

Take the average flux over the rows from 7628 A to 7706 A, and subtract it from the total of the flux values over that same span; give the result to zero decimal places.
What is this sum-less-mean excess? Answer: 290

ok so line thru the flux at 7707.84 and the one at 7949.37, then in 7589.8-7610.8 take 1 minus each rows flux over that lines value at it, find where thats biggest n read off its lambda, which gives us 7605.58 A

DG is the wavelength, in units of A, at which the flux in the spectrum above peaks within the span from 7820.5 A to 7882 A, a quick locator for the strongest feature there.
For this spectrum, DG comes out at 7854.75 A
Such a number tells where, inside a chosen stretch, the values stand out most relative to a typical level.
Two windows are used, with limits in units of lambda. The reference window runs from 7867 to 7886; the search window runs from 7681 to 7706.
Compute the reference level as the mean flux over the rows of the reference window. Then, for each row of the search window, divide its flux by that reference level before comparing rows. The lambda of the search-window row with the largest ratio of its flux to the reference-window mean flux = 7693.65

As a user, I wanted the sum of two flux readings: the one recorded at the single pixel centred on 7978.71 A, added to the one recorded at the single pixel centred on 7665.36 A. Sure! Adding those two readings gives 26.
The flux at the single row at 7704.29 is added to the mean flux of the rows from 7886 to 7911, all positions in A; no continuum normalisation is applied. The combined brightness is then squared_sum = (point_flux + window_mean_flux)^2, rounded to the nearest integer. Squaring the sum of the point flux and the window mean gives 830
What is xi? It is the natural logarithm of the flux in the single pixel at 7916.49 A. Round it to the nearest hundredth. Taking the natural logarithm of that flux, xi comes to 2.54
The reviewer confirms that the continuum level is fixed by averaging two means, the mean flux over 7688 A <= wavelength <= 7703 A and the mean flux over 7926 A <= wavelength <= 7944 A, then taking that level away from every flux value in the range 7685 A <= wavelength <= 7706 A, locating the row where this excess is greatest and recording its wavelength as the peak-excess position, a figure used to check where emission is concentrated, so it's 7693.65 A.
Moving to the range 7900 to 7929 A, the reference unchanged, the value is 7923.78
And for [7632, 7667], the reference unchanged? 7658.30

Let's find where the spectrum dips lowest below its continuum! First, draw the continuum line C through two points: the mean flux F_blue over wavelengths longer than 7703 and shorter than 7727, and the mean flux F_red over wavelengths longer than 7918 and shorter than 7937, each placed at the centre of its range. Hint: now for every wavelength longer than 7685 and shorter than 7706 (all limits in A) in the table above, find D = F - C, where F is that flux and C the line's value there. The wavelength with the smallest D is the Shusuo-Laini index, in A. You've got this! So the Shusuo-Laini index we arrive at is 7697.20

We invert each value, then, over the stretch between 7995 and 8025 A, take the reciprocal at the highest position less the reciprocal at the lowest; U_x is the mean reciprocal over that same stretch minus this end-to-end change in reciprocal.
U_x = 0.072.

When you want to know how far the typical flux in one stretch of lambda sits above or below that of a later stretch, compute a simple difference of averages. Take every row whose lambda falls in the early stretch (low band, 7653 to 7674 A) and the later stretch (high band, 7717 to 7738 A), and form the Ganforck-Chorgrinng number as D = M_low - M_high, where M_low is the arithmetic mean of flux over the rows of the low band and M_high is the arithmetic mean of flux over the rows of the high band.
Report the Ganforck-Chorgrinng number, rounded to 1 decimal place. 1.0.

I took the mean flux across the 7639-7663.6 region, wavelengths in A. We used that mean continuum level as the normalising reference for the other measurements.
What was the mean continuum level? 13.16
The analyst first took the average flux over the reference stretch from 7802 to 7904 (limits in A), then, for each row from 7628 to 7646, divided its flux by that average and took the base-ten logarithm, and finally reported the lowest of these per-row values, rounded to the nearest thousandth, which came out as -0.060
